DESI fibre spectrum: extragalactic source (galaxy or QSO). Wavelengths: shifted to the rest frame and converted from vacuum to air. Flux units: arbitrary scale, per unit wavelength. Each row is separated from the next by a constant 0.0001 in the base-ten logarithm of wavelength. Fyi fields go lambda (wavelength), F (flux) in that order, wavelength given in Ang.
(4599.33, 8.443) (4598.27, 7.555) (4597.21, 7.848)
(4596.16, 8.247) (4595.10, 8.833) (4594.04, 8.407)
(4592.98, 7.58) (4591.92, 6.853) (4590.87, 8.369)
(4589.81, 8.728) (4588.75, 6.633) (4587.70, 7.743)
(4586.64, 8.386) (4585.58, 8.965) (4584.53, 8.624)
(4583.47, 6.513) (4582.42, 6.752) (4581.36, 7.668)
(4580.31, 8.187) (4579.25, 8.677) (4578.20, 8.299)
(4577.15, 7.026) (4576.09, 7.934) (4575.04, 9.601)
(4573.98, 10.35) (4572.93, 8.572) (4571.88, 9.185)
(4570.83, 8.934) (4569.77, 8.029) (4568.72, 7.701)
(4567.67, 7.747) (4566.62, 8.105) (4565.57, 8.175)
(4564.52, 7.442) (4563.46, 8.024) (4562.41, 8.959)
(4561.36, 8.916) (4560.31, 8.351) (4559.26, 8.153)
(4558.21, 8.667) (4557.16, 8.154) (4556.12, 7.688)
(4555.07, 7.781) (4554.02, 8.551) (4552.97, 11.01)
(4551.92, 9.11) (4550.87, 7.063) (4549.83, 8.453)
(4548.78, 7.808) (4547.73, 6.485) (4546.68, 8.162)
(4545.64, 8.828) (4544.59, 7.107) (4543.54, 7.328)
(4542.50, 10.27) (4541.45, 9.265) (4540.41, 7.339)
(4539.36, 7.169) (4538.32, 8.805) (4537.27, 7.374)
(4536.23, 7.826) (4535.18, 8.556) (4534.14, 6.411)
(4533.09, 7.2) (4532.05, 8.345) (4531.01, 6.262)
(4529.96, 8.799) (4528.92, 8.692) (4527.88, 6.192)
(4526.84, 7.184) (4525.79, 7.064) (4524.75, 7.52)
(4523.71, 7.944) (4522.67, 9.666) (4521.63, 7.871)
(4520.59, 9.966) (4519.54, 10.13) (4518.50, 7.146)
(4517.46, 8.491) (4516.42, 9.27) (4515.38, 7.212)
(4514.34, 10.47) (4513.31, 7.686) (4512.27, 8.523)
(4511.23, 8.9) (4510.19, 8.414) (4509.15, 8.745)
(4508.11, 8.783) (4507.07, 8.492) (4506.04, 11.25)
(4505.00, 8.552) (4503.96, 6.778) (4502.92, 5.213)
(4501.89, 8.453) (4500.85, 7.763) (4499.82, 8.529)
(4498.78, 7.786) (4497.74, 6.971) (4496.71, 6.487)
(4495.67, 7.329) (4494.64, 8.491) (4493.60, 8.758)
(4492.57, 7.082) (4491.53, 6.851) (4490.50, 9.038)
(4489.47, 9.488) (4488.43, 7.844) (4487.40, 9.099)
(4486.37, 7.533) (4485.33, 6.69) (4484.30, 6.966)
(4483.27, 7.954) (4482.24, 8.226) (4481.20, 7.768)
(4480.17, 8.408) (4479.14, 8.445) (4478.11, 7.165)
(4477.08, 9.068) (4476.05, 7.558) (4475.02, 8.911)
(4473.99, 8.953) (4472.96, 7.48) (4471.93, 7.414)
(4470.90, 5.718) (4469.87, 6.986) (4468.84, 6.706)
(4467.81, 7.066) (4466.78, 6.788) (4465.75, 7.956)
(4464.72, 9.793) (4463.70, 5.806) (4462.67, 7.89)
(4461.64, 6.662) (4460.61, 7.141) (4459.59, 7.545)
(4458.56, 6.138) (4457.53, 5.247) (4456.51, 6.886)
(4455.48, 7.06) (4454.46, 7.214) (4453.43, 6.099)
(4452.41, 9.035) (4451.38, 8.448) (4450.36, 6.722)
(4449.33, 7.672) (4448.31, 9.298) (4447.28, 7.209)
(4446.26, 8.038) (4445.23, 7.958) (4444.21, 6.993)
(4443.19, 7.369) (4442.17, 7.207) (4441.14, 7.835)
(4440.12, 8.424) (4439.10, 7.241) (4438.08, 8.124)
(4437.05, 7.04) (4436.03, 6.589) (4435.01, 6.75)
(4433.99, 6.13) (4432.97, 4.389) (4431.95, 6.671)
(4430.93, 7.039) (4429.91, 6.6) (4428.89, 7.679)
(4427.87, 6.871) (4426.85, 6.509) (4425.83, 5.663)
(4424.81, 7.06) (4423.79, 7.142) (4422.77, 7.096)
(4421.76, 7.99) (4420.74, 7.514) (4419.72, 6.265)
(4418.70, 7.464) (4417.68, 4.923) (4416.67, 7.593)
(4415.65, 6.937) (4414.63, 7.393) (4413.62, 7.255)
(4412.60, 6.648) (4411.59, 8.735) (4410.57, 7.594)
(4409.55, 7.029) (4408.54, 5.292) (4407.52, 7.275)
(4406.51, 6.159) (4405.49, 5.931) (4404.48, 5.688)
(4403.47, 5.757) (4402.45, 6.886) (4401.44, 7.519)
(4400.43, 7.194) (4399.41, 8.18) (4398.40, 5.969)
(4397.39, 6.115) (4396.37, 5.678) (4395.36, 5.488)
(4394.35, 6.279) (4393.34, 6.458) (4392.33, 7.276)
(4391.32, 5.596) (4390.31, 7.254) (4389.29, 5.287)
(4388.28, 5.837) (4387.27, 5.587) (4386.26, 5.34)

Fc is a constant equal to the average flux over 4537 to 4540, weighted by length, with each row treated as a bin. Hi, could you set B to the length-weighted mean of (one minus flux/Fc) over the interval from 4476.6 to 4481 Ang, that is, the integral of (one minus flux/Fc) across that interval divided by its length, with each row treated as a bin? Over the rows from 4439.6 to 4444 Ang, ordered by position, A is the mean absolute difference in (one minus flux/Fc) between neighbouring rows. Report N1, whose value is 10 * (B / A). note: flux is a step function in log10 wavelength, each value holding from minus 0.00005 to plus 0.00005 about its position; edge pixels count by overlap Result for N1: -10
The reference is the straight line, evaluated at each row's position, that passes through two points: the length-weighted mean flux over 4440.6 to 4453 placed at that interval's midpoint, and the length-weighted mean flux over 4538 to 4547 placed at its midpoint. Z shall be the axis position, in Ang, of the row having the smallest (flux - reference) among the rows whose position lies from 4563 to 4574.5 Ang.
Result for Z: 4564.52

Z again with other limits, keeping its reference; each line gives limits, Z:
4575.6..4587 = 4583.47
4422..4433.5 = 4432.97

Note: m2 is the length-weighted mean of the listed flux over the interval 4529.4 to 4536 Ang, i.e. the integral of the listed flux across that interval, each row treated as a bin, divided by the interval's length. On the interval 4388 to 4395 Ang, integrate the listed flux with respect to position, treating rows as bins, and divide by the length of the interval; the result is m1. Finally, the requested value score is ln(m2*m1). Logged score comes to 3.87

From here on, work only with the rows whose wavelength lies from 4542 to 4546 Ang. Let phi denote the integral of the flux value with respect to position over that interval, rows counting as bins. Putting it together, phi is 33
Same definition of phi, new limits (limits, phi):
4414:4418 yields 27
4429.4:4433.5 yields 25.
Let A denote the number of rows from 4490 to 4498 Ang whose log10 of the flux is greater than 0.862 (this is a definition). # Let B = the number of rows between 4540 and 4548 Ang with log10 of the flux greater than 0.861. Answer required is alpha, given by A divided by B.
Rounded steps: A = 4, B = 6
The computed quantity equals 0.67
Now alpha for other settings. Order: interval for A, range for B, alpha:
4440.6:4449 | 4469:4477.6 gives 0.83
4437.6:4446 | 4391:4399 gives 5.00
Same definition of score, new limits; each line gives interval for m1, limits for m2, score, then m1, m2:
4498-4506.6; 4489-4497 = 4.16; 8.01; 8.0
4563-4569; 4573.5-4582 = 4.19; 7.87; 8.4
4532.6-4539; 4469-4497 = 4.10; 7.68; 7.8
